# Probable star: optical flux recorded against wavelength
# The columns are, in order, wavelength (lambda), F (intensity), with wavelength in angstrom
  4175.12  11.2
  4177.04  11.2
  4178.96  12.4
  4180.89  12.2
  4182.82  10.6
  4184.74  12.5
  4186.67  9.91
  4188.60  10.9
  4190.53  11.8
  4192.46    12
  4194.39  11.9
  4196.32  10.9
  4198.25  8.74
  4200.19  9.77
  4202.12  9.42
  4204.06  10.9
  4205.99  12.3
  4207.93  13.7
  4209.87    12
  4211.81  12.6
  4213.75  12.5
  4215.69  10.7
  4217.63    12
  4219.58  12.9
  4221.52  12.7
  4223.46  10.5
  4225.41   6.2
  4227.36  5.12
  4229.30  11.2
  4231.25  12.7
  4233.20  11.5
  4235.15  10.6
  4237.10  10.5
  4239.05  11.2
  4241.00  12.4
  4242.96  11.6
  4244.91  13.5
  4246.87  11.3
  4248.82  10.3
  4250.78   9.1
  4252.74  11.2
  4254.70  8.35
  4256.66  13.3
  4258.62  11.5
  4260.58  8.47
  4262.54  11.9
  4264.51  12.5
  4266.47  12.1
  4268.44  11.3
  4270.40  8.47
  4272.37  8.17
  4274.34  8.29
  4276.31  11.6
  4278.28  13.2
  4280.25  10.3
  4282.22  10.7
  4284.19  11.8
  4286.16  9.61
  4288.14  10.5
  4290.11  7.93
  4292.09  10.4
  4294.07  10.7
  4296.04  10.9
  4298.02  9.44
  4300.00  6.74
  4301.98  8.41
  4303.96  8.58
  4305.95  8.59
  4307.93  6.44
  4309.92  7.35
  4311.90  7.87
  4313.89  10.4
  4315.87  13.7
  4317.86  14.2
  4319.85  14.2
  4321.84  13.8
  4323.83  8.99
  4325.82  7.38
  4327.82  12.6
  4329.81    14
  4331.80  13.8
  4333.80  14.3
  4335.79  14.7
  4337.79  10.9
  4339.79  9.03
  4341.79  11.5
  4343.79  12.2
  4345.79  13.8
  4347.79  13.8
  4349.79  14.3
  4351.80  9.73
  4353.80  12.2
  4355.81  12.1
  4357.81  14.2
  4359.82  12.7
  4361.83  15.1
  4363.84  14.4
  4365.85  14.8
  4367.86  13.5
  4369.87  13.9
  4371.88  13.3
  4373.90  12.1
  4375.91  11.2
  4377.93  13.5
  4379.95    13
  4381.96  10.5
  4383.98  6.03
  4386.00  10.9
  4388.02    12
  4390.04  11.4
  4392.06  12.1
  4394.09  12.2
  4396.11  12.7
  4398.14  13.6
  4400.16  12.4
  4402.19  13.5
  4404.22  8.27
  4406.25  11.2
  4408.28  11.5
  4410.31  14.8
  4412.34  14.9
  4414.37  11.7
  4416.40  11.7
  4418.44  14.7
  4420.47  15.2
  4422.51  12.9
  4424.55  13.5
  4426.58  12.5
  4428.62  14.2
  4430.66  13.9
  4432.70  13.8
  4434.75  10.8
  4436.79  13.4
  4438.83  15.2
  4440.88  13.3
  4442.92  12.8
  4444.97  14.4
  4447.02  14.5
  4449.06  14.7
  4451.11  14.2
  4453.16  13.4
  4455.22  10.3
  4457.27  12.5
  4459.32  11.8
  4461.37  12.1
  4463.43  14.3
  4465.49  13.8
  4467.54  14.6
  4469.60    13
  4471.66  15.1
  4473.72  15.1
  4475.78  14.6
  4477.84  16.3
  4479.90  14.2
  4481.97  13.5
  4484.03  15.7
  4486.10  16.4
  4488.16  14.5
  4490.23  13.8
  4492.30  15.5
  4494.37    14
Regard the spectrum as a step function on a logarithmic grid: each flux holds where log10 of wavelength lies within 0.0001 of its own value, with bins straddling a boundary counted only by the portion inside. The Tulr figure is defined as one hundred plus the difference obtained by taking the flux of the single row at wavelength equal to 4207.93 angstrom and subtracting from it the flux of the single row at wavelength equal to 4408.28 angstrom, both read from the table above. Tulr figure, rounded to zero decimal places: 102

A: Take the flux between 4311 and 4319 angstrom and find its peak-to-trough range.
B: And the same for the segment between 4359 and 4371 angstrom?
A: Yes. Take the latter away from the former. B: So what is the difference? 4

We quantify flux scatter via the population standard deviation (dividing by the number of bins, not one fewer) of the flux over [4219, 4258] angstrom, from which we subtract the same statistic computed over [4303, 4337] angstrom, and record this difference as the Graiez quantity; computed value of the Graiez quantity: -0.84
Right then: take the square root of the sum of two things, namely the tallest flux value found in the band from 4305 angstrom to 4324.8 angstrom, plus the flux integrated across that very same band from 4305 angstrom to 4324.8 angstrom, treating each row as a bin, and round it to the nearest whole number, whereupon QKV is 15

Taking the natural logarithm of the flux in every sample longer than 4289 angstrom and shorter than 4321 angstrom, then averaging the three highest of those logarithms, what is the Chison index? 2.641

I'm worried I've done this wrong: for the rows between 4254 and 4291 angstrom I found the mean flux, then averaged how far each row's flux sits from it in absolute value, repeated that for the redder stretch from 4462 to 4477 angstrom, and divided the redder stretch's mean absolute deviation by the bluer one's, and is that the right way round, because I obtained 0.4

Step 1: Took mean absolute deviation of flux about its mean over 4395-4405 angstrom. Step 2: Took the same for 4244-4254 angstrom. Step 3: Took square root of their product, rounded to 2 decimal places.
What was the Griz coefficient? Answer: 1.30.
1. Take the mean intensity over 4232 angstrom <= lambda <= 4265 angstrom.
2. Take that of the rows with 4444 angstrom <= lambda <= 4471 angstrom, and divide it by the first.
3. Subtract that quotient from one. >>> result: -0.20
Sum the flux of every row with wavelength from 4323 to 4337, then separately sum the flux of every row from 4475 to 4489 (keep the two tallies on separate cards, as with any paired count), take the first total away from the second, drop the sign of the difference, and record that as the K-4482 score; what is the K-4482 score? 19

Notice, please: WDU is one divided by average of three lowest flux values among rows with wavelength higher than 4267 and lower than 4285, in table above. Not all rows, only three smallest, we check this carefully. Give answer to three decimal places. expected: 0.120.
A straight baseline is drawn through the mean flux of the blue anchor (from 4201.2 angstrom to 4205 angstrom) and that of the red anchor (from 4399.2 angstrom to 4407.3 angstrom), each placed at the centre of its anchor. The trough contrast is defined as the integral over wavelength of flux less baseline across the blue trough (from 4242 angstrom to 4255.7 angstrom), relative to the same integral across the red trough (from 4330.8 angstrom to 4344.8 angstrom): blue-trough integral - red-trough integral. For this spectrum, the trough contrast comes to -15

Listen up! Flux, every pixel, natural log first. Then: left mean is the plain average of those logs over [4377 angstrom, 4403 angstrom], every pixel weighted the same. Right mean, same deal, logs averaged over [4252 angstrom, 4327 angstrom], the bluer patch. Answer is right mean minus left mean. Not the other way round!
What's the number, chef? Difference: -0.15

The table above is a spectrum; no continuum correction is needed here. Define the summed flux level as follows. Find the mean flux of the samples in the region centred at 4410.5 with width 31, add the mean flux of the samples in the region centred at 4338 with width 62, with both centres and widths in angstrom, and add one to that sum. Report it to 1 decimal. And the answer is 26.0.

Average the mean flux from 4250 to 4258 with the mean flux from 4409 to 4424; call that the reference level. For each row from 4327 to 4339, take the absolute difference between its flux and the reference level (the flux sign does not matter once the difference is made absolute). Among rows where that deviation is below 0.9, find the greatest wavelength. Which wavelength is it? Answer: 4327.82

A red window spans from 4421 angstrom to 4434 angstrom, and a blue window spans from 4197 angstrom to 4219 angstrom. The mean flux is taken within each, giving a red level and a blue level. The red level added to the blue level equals 24.8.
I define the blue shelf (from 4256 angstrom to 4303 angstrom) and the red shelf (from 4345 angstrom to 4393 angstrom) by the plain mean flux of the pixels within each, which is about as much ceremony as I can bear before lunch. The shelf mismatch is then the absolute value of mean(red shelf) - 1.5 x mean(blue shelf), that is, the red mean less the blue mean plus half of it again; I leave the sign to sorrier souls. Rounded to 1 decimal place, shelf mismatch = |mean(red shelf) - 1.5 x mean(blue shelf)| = 3.0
